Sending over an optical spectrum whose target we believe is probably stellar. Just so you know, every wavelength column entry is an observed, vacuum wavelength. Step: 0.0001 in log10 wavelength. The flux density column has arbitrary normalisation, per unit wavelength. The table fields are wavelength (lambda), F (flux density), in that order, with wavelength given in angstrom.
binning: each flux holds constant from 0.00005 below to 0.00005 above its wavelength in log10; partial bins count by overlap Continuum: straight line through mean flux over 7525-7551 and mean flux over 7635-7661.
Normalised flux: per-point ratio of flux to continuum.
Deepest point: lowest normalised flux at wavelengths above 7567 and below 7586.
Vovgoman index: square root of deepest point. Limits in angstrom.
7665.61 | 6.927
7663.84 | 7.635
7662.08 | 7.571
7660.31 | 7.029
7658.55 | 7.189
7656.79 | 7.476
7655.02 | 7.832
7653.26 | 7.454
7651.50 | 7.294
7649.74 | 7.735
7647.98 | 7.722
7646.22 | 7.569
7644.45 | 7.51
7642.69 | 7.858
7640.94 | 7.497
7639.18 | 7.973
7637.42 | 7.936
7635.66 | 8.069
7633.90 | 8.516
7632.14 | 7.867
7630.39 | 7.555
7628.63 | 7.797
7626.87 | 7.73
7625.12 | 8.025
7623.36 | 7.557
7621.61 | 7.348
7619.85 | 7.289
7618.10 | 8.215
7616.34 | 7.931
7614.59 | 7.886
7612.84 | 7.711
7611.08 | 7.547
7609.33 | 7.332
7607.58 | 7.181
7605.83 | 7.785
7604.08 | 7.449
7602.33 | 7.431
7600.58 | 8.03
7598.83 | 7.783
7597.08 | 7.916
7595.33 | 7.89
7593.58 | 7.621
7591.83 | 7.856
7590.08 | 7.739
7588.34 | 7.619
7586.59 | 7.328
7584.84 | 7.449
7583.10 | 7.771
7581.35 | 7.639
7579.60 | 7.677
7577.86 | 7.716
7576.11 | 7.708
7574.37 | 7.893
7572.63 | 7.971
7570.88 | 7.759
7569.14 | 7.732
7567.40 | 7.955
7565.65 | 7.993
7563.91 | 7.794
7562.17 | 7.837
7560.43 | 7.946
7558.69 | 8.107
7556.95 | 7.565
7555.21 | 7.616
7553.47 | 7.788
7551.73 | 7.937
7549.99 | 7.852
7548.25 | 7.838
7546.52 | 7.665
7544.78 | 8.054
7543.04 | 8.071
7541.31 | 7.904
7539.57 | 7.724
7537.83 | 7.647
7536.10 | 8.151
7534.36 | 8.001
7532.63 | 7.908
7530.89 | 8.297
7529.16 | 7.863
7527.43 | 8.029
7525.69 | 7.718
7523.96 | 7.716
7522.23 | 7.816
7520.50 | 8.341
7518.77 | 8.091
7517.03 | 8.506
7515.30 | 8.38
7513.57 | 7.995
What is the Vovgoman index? 0.978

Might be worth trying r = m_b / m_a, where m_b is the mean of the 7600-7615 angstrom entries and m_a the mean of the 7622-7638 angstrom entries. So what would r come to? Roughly 0.96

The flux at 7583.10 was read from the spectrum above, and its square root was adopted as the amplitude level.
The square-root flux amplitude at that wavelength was 2.79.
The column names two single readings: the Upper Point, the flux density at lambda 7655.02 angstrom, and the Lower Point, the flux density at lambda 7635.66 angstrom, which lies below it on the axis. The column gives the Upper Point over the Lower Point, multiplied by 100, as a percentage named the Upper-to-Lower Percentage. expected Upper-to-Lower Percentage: 97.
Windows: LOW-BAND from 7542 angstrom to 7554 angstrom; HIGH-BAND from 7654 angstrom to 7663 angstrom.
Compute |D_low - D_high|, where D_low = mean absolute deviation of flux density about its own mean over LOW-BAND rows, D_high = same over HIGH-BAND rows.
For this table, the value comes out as 0.13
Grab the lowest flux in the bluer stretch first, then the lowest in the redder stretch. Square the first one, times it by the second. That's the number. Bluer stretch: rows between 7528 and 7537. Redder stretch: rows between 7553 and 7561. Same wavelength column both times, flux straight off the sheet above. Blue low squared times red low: 468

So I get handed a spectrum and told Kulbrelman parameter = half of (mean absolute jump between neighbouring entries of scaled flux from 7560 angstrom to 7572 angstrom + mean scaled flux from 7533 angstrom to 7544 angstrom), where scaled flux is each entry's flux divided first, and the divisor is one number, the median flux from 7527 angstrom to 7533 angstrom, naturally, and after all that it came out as 0.503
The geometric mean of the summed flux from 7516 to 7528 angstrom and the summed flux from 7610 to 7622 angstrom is 55.1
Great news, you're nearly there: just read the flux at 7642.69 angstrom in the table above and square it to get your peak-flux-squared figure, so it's 61.7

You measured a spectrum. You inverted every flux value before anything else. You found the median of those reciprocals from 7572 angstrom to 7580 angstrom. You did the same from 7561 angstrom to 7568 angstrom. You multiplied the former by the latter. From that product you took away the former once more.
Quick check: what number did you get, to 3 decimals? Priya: -0.113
